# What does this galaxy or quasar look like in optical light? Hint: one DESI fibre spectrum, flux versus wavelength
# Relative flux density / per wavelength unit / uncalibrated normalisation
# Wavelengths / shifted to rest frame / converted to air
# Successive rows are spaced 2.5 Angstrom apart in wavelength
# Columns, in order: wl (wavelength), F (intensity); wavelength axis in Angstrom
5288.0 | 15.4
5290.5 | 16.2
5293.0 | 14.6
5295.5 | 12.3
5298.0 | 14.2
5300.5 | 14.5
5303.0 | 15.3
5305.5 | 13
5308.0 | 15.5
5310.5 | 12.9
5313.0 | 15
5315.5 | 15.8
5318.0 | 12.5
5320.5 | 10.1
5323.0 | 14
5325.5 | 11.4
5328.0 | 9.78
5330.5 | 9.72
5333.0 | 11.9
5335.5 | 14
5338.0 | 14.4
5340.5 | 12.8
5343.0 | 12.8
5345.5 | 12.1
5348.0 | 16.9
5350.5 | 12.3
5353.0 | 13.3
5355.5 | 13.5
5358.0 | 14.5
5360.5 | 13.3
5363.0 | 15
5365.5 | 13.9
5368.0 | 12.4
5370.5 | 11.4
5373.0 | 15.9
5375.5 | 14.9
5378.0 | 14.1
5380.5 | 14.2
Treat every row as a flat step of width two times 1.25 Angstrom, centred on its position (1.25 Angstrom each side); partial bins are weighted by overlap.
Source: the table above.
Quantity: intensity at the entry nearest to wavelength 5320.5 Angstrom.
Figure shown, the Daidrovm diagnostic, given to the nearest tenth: 10.1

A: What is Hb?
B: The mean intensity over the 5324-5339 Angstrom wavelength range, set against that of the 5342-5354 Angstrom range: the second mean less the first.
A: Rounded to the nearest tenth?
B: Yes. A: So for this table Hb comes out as 1.6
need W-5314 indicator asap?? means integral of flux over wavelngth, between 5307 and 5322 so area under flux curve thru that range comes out 204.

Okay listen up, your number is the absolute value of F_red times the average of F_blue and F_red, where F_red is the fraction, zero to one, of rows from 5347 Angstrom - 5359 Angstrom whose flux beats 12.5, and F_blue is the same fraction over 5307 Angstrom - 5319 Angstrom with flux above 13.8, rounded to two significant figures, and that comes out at 0.56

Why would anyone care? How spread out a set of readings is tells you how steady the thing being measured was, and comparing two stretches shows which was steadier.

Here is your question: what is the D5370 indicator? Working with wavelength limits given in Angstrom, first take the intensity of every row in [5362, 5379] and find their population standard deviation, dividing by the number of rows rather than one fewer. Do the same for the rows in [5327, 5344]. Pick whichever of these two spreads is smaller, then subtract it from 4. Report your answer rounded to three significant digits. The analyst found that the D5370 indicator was 2.55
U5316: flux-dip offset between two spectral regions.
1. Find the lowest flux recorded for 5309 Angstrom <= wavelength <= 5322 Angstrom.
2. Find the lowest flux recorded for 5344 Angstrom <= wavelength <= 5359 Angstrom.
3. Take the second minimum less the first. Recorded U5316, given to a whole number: 2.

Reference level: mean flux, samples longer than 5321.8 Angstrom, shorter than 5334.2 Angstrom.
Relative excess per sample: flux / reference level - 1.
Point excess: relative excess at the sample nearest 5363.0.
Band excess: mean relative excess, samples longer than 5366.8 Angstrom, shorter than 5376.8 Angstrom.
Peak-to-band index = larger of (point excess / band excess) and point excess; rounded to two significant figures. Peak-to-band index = 1.6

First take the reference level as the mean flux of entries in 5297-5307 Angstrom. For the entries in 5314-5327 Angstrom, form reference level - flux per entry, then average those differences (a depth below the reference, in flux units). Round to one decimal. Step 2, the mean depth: 1.5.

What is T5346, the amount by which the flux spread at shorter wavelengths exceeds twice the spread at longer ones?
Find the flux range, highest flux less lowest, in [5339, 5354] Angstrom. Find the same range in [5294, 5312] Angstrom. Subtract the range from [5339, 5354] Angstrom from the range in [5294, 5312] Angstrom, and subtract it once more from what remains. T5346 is -6.4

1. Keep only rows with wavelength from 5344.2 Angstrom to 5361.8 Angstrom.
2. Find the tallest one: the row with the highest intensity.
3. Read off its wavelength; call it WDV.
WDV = 5348.0 Angstrom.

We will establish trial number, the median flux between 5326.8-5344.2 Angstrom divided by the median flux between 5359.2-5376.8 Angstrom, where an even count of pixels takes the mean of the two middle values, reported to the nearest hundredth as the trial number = 0.92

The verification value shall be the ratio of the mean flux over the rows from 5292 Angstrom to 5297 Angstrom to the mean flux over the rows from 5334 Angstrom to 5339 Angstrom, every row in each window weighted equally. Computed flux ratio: 0.95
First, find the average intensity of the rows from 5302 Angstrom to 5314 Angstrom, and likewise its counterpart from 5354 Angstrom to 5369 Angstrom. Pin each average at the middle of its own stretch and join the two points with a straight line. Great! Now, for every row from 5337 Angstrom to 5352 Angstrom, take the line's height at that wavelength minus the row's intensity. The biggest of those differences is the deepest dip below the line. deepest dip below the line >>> 1.8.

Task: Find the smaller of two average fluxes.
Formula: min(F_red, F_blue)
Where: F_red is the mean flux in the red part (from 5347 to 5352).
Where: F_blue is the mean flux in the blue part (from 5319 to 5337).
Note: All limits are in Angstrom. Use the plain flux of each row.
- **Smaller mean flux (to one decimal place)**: 11.6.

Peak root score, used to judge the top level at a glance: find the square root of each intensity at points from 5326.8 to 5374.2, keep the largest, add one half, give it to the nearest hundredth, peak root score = 4.61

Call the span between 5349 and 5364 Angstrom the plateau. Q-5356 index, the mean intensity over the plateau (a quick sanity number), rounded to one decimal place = 13.7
